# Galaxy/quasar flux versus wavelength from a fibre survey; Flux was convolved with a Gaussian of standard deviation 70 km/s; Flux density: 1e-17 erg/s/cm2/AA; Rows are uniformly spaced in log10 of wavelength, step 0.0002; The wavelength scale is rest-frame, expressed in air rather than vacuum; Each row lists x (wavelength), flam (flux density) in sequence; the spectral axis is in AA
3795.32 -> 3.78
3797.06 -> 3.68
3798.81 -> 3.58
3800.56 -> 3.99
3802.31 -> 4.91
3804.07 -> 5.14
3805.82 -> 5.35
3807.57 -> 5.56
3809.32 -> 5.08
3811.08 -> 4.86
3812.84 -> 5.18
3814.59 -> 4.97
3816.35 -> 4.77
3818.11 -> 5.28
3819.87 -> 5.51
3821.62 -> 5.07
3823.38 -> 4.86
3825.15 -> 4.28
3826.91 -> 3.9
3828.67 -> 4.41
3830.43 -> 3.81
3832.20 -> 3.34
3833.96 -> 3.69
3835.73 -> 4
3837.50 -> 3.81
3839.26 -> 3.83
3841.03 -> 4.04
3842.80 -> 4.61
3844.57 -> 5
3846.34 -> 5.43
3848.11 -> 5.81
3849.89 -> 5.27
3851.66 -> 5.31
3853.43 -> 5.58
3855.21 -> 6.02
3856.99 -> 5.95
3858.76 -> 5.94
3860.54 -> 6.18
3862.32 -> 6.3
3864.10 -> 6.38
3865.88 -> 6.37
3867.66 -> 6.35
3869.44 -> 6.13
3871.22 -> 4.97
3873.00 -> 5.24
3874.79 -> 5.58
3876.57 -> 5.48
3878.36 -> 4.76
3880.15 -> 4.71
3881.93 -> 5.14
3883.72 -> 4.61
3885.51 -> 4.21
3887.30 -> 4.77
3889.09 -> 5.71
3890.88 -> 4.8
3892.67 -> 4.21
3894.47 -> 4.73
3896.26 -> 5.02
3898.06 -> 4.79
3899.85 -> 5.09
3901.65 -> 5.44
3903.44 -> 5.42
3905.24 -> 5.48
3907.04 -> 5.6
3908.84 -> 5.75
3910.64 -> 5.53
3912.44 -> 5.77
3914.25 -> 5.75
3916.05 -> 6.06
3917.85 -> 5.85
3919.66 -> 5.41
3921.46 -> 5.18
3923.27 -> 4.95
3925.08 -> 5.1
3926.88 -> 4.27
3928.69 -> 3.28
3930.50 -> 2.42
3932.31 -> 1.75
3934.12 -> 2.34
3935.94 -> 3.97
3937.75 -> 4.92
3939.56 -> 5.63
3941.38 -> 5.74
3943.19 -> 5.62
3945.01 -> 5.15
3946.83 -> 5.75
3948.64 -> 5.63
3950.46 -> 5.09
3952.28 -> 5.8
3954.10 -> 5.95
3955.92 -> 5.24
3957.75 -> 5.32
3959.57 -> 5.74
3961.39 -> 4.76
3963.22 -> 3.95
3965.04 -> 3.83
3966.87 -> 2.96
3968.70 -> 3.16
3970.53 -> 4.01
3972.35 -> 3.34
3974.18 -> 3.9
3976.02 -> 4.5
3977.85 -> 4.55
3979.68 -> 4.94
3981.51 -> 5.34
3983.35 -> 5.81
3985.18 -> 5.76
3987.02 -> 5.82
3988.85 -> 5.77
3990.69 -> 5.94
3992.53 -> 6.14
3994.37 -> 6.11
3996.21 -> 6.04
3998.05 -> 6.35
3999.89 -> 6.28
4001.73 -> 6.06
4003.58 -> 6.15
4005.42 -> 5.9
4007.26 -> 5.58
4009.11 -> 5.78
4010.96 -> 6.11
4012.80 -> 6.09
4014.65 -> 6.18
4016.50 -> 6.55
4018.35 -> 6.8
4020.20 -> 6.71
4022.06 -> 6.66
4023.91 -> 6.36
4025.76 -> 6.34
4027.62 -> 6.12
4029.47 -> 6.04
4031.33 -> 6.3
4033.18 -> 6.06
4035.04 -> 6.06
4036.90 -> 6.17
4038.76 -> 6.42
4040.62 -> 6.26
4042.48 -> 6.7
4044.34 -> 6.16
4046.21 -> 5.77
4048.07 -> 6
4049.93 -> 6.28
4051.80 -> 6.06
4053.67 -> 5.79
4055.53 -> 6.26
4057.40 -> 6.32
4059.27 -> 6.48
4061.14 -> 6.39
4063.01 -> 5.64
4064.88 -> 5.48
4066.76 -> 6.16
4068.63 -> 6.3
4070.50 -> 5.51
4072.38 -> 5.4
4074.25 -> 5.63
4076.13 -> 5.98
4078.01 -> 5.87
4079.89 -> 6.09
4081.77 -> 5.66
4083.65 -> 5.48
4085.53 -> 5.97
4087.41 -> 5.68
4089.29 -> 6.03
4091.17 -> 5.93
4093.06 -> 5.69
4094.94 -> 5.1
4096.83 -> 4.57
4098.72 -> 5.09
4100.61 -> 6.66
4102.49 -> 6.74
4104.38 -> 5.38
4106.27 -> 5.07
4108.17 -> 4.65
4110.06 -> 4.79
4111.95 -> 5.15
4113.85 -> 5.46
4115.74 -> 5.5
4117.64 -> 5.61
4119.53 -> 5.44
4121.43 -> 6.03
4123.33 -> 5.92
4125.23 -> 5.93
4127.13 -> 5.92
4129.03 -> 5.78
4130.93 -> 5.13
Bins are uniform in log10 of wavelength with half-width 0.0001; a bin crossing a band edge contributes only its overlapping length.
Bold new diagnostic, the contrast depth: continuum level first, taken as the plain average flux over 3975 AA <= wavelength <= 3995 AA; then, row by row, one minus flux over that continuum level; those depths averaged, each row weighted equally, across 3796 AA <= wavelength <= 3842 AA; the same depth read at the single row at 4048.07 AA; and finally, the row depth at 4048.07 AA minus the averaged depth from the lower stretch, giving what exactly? -0.27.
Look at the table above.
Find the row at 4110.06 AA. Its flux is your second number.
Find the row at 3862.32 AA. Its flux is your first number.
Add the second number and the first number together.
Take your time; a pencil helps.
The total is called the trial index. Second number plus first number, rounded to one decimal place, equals 11.1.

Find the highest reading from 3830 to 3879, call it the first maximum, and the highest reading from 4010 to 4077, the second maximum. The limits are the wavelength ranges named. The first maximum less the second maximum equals -0.42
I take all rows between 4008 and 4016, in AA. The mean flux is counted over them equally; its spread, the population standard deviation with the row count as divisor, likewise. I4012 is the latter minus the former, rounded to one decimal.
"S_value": -5.9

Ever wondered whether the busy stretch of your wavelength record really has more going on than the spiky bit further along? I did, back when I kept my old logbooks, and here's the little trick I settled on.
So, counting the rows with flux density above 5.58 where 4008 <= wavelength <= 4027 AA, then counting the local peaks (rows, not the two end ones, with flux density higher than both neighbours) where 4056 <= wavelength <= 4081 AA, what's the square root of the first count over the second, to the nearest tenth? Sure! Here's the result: 1.8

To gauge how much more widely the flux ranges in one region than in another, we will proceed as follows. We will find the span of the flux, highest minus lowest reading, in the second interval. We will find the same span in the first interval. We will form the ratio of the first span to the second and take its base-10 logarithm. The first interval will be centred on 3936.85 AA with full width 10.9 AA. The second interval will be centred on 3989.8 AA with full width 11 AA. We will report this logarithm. 1.0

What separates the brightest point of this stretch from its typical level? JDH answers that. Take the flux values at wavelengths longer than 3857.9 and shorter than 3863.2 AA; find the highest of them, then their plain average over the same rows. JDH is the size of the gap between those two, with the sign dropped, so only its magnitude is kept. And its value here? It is 0.16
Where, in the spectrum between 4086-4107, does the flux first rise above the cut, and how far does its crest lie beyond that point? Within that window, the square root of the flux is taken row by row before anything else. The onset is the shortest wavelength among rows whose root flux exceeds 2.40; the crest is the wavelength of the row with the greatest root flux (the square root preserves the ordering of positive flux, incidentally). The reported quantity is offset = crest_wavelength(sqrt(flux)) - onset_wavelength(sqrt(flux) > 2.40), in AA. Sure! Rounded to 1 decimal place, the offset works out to 13.2 AA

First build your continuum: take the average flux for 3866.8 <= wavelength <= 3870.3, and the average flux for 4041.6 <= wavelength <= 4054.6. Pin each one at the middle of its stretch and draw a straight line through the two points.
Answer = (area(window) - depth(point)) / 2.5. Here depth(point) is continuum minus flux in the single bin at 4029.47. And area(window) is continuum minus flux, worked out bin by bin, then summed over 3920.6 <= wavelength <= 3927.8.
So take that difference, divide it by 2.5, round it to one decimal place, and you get 2.1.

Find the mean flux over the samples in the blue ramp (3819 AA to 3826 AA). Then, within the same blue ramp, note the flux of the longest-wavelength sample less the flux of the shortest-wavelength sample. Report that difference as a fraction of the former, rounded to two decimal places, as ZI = -0.25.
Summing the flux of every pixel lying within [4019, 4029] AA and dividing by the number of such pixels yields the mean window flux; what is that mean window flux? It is 6.4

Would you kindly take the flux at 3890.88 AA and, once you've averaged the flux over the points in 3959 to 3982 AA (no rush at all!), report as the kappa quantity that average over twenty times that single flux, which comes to 0.04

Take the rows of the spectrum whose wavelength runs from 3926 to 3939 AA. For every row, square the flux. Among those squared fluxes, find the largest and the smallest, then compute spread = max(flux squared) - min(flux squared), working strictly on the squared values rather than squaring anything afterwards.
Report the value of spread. 21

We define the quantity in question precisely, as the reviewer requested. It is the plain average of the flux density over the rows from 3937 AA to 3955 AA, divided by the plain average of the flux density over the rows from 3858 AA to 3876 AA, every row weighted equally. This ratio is 0.93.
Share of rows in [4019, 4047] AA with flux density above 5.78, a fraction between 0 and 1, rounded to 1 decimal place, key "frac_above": 0.9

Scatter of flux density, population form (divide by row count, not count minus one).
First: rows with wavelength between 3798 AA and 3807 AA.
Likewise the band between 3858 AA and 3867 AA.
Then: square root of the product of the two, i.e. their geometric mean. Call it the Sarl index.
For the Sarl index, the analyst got 0.34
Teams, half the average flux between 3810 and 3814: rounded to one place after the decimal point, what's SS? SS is 2.5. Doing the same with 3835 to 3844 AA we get 2.0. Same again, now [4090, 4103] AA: 2.8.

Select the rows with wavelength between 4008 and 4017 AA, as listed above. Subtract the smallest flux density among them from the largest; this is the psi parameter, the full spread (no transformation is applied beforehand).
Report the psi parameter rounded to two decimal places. 0.77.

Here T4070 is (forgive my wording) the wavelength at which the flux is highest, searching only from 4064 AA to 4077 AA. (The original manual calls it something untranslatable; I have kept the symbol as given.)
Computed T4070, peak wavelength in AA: 4068.63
